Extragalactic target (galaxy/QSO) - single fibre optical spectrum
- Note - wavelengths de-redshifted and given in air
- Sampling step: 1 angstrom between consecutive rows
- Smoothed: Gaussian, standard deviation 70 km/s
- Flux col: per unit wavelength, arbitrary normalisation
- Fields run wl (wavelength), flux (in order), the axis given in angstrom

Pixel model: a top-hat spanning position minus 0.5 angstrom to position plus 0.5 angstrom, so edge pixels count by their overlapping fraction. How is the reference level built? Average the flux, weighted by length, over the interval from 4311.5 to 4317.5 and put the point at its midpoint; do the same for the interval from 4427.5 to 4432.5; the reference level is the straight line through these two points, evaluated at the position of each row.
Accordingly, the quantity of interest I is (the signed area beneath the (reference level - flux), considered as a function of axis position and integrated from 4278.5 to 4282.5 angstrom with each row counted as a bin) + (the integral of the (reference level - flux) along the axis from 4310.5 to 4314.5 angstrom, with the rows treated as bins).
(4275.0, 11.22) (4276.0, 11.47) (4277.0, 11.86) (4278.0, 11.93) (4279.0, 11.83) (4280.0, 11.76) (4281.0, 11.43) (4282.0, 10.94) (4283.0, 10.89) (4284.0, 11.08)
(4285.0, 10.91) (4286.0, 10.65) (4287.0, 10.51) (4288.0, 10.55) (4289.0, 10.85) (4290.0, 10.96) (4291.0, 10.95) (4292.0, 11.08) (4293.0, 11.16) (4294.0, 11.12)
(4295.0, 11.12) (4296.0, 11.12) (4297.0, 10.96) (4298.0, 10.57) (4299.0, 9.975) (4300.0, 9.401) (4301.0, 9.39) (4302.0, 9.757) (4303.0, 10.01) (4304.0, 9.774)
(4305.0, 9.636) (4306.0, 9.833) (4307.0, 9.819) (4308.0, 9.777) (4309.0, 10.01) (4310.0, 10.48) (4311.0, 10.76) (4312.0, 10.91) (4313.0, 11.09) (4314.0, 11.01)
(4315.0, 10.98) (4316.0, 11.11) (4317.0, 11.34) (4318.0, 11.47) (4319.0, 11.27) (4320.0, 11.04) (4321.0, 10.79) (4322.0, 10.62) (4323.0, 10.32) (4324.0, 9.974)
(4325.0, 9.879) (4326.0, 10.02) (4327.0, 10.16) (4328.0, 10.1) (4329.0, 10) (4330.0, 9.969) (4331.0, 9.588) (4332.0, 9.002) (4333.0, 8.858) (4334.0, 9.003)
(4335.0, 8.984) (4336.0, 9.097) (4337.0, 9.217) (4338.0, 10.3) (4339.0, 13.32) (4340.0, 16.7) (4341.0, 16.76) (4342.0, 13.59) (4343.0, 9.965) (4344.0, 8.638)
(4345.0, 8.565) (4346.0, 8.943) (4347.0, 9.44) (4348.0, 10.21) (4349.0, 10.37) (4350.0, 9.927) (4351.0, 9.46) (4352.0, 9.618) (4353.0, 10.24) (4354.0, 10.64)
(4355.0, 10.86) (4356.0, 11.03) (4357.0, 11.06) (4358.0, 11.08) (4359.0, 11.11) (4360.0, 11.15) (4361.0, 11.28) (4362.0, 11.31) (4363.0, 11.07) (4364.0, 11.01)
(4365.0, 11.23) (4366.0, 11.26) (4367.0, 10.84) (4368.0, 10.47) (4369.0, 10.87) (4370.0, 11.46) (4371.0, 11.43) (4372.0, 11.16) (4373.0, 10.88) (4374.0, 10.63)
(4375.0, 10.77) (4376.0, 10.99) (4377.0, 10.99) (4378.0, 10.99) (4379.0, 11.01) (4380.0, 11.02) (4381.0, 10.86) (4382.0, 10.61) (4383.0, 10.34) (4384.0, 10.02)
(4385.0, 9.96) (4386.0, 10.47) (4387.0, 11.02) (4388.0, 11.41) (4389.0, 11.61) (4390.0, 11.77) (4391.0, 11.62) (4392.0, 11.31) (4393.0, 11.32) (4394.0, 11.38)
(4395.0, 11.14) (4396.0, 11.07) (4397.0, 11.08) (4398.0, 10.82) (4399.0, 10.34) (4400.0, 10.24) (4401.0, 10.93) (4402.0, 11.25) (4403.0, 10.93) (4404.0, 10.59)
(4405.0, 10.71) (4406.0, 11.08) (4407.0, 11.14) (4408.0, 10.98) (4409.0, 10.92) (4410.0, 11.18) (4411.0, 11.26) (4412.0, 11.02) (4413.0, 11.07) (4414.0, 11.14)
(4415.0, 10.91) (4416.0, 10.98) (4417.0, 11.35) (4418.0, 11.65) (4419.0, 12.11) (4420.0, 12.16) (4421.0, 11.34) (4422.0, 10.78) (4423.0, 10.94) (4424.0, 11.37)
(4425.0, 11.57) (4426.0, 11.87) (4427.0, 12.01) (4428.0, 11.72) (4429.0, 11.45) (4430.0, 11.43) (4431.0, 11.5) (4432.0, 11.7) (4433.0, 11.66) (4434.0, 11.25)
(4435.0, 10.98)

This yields -1.8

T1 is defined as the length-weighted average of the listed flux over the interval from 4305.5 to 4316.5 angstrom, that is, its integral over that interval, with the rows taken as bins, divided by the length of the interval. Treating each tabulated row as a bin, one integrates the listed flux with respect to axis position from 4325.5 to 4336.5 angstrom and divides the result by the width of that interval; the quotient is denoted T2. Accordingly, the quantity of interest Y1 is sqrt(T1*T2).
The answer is 10.01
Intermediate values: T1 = 10.5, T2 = 9.53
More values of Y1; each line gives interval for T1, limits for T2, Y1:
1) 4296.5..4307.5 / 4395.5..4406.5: 10.36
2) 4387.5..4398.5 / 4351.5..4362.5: 11.08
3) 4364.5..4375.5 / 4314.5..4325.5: 10.90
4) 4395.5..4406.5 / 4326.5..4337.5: 10.11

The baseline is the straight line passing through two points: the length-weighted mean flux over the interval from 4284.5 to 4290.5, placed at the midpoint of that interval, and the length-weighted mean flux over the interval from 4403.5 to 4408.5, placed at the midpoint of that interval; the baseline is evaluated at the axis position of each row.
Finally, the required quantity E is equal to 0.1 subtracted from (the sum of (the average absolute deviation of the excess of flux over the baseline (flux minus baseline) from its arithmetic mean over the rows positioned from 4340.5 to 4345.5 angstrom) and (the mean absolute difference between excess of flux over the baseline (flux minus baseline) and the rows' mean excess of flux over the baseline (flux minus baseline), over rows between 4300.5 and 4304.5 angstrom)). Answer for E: 3.0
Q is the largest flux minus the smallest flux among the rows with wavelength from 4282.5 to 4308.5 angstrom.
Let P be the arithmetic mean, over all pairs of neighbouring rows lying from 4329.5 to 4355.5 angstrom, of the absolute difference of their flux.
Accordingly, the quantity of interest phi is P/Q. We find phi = 0.48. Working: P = 0.85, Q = 1.8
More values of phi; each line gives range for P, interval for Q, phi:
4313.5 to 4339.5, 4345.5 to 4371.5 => 0.13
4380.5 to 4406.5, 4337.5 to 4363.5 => 0.03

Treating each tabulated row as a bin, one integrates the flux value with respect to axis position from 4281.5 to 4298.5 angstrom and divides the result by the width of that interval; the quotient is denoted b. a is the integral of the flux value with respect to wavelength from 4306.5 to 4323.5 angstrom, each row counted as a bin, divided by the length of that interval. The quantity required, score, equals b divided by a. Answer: 1.01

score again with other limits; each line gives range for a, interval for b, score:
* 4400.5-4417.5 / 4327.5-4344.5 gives 0.98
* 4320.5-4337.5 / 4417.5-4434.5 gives 1.19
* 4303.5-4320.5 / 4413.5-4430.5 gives 1.08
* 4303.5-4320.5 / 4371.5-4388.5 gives 1.02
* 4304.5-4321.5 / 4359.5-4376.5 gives 1.04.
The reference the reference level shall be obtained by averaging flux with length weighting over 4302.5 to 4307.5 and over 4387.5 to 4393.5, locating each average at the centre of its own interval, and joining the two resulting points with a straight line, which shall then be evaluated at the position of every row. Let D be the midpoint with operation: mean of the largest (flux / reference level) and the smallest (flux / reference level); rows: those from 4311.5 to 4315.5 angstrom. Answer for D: 1.10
